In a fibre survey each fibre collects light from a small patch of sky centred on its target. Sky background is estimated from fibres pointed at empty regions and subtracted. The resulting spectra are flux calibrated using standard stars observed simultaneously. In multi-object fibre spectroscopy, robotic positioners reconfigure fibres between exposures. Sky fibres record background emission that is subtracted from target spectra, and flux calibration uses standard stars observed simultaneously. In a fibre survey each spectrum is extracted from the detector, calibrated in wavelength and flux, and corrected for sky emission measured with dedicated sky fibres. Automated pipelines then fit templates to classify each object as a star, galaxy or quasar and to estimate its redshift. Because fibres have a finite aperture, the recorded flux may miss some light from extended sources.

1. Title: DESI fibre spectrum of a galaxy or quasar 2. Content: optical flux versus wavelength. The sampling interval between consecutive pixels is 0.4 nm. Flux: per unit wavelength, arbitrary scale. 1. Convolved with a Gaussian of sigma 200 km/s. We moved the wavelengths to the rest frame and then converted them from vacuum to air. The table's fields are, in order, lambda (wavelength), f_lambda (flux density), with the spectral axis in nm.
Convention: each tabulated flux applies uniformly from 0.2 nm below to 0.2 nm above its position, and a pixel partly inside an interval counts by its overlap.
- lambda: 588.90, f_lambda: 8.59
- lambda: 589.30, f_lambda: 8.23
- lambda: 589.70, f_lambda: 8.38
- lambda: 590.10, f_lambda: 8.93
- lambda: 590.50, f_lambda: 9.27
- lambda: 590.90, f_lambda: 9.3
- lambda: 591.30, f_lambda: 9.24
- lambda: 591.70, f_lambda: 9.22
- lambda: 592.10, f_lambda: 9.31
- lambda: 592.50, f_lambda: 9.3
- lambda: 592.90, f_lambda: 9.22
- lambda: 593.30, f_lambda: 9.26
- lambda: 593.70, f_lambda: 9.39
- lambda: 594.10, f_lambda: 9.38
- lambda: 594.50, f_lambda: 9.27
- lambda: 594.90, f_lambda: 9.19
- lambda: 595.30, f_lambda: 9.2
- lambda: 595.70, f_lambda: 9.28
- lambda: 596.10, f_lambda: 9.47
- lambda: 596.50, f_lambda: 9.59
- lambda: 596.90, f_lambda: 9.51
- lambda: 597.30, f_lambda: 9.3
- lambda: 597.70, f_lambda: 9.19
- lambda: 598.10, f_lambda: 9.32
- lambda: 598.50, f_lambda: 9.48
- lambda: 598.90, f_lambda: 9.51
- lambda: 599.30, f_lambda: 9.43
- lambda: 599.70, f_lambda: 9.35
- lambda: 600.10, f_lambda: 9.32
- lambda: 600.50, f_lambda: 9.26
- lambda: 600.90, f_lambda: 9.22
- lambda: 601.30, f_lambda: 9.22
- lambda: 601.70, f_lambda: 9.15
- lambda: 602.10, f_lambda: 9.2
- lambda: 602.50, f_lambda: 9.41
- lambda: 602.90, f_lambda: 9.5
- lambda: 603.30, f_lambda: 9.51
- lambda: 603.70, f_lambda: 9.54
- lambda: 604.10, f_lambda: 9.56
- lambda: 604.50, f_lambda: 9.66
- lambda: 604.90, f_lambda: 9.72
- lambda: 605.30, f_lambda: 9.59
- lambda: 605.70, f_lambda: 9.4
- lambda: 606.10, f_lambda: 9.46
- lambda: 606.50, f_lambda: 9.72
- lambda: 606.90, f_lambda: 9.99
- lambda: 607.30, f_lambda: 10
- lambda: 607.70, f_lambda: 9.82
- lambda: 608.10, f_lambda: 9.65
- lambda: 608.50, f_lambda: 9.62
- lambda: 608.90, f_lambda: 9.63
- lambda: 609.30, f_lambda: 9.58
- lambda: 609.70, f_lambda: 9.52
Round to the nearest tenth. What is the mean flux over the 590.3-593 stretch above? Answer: 9.3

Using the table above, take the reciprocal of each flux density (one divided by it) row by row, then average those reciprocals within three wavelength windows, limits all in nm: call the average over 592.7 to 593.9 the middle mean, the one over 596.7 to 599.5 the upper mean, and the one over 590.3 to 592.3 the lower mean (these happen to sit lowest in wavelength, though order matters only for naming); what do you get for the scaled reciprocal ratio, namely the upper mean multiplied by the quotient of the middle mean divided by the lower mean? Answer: 0.106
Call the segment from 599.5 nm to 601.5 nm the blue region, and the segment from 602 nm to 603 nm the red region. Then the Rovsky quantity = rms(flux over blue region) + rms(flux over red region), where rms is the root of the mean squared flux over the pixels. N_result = 18.6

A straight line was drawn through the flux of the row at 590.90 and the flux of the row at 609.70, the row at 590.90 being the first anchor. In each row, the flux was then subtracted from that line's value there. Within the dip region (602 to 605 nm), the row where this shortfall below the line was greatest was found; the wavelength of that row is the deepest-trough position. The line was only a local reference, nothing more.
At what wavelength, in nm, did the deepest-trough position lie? 602.10 nm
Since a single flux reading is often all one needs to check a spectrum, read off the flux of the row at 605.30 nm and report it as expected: 9.59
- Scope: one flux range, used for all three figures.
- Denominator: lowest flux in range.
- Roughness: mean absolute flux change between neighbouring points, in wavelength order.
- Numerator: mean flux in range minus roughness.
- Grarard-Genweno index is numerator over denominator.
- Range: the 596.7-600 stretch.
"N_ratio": 1.01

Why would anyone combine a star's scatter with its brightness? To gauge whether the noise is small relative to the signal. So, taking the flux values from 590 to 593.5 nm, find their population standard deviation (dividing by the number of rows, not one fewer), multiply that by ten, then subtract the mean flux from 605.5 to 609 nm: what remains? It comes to -8.60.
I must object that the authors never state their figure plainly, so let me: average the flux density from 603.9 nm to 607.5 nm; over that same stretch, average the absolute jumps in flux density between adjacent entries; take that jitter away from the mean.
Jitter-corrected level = 9.54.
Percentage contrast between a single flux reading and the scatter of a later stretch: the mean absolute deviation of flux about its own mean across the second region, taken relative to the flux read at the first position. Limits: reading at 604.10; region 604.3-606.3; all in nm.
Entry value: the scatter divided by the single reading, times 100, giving 1.14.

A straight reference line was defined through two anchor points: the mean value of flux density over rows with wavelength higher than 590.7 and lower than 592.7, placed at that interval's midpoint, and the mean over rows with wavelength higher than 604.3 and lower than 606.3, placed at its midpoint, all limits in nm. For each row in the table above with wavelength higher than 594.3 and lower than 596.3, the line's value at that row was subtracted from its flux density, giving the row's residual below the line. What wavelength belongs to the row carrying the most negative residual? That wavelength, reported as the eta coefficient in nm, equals 594.90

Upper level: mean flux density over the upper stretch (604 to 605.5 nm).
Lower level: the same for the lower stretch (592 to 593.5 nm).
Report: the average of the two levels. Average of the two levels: 9.5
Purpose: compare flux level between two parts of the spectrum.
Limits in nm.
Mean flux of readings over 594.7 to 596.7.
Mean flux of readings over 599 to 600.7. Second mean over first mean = 1.00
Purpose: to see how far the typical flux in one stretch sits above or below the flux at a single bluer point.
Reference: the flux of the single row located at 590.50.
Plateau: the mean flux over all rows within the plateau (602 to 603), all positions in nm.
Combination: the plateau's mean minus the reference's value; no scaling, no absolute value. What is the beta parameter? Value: 0.10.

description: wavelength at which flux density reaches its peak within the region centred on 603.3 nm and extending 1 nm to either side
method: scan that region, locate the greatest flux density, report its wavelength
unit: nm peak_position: 604.10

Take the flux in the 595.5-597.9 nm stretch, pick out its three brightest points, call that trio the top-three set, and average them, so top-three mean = 9.52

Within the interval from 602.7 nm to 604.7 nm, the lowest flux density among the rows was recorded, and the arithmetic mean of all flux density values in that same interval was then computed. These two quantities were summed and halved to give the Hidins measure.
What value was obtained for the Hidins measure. 9.53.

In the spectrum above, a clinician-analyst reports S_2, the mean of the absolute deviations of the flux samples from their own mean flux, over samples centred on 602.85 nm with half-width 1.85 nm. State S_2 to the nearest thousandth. 0.153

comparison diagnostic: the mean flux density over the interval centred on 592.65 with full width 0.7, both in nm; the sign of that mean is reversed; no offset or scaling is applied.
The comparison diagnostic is -9.3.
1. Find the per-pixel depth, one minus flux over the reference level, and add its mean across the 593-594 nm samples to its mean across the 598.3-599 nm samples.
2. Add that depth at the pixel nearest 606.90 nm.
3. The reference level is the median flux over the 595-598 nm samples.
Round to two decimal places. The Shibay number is -0.10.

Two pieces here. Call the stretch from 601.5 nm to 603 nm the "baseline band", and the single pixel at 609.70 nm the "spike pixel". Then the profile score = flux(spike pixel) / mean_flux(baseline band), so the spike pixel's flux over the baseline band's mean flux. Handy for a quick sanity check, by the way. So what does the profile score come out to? 1.02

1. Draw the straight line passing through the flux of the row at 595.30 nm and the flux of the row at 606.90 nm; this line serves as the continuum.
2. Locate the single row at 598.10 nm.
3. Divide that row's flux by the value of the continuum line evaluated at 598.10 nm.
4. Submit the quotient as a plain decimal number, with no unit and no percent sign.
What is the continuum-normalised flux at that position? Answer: 0.99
